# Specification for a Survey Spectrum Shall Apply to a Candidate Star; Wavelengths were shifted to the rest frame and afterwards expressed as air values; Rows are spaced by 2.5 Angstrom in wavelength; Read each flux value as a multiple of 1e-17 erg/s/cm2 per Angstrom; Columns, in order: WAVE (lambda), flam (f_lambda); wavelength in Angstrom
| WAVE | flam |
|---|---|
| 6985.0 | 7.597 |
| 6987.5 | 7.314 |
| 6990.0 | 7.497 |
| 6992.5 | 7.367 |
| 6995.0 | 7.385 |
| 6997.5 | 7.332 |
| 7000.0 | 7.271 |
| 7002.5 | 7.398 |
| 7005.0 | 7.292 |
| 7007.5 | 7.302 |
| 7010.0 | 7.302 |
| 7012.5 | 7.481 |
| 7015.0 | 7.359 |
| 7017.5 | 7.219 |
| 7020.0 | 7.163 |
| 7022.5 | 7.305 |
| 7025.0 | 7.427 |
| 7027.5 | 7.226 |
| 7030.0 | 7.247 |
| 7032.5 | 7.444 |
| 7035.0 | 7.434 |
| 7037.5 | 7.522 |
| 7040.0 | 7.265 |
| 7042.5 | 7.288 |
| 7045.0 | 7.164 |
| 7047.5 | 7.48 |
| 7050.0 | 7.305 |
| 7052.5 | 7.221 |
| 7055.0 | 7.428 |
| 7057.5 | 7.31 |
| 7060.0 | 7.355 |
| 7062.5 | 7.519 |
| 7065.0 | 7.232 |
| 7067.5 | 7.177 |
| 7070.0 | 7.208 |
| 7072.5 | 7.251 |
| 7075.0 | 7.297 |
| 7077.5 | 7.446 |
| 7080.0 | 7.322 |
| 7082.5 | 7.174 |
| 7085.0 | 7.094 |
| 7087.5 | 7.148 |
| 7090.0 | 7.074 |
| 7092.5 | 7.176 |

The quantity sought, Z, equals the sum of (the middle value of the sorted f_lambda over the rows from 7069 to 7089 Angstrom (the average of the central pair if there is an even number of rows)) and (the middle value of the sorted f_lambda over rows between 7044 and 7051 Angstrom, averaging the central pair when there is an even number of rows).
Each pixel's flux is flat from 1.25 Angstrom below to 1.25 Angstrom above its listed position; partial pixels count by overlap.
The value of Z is 14.5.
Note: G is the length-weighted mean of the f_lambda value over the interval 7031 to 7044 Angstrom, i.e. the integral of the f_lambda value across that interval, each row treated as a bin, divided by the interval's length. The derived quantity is 7.38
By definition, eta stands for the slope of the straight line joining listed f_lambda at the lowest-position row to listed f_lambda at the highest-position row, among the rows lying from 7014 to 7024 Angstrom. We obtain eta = -0.01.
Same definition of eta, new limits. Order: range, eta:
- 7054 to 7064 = 0.01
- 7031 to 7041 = -0.02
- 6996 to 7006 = -0.01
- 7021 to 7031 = -0.01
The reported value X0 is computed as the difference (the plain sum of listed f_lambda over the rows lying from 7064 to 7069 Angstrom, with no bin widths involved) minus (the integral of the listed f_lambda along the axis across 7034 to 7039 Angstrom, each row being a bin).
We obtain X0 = -22.9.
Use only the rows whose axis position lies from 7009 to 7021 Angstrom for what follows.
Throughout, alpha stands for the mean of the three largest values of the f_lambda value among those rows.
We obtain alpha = 7.38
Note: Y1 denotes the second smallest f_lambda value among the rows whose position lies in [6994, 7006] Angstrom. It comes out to 7.292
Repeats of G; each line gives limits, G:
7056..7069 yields 7.32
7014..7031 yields 7.28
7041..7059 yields 7.31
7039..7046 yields 7.24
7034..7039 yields 7.47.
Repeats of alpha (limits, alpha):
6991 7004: 7.38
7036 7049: 7.43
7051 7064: 7.43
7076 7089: 7.31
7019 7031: 7.33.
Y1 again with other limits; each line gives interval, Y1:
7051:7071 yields 7.208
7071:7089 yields 7.148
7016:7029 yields 7.219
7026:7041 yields 7.247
